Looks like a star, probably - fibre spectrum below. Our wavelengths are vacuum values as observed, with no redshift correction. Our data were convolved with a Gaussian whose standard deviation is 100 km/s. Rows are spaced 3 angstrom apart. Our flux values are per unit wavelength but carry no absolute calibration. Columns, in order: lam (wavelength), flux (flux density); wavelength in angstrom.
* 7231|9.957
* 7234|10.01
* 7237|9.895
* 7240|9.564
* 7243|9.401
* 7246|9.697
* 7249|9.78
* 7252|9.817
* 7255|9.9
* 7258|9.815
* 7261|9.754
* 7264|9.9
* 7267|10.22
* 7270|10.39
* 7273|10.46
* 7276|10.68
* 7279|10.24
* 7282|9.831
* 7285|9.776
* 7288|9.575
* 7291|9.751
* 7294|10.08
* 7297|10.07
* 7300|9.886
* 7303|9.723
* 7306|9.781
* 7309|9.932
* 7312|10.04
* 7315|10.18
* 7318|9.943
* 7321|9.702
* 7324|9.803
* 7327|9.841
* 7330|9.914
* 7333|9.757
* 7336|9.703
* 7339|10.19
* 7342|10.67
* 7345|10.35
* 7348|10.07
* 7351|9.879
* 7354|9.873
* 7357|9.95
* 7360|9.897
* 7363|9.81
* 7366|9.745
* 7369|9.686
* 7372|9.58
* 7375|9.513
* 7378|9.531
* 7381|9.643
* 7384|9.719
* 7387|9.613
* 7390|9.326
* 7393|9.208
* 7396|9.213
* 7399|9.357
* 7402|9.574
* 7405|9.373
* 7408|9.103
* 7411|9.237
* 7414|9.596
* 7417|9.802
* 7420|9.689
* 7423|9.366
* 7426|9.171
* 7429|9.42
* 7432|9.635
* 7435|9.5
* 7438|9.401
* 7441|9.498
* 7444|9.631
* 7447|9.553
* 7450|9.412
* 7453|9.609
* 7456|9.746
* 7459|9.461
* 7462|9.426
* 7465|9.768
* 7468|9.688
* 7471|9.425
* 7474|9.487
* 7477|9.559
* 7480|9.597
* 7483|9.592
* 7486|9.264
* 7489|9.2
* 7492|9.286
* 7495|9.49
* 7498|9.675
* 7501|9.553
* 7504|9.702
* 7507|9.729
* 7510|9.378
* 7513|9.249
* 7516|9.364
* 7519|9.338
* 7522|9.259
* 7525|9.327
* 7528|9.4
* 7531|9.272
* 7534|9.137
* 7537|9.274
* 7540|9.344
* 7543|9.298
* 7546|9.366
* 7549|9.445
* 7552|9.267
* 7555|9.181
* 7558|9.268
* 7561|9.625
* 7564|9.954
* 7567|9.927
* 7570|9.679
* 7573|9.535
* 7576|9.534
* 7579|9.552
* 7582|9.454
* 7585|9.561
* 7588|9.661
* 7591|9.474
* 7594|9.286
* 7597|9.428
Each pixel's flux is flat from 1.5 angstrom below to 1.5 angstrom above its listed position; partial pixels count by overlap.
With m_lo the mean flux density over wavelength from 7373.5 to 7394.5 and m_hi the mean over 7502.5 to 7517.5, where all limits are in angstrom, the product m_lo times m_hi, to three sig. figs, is 90.2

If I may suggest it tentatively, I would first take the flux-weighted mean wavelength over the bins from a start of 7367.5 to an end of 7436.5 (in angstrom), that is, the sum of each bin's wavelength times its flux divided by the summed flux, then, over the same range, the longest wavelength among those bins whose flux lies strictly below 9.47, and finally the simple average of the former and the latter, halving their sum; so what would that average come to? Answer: 7415.5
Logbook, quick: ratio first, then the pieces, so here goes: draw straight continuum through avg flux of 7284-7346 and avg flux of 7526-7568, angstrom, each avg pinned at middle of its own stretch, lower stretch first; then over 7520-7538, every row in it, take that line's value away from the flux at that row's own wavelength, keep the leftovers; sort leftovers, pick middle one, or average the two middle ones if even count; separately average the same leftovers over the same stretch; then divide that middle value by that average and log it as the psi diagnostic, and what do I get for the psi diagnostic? 0.97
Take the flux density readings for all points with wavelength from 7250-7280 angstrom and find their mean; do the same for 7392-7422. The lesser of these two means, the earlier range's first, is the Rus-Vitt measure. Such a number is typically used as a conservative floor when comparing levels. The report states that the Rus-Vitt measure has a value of 9.42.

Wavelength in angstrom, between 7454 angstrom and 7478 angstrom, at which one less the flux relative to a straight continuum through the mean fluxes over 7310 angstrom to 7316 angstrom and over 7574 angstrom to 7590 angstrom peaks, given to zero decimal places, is 7462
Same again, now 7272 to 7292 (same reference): 7288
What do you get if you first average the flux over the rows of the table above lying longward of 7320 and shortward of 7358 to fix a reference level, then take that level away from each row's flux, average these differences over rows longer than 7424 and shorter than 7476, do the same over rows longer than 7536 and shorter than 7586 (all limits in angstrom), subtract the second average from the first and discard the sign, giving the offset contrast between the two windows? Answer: 0.0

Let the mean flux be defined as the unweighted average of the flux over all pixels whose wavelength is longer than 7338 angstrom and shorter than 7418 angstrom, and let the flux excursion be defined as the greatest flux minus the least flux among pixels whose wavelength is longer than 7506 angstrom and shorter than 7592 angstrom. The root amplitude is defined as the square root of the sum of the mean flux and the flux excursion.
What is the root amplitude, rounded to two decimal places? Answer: 3.24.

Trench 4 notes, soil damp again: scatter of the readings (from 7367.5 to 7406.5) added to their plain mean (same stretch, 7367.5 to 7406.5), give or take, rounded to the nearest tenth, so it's 9.7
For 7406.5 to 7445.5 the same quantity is 9.7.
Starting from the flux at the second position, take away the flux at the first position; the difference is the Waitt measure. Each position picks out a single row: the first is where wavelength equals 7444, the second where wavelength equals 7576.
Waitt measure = -0.10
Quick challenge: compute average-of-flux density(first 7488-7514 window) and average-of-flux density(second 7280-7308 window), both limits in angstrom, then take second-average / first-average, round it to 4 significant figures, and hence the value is 1.038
